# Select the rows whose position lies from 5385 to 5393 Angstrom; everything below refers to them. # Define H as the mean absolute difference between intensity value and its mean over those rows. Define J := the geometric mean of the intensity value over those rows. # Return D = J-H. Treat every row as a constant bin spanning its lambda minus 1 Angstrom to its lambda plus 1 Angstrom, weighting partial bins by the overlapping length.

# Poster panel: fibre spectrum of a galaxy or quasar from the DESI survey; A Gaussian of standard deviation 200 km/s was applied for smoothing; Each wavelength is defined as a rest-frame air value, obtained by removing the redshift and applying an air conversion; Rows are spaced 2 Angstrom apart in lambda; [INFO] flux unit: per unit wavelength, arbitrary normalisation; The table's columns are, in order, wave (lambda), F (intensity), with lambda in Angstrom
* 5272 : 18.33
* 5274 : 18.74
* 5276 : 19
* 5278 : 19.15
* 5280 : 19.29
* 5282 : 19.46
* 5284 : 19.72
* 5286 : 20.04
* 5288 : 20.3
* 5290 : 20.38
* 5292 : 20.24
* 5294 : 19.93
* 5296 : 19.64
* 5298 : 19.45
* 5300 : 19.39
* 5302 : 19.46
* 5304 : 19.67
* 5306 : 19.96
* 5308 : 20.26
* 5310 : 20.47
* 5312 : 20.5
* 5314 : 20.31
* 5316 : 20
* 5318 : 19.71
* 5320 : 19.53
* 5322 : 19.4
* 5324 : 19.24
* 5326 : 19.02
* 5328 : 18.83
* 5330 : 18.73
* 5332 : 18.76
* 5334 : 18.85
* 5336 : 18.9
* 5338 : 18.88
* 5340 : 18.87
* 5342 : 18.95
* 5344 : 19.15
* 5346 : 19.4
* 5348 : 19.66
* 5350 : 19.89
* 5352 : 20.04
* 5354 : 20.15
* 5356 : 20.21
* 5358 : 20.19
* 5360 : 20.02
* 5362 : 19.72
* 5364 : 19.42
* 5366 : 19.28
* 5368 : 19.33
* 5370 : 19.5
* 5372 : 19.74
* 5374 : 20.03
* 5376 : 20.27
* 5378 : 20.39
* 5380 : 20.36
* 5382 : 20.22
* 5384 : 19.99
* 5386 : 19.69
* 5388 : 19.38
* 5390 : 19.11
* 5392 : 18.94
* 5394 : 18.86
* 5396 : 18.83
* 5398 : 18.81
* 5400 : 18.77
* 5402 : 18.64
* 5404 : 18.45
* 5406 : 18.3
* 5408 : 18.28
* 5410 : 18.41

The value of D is 19.0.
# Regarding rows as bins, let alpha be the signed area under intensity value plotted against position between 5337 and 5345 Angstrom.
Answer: 152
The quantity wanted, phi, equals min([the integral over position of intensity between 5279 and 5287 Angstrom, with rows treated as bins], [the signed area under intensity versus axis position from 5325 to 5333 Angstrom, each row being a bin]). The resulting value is 151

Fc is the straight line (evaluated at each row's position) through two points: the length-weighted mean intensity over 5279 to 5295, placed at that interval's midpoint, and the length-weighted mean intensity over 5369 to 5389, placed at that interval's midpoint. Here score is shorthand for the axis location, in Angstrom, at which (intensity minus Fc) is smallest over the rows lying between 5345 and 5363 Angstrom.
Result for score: 5346 Angstrom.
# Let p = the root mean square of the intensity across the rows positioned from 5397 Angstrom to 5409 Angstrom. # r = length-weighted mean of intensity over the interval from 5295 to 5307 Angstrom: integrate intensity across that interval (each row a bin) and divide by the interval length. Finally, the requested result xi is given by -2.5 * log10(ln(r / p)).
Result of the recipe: 3.1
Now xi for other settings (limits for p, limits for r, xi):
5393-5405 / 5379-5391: 3.1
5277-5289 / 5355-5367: 5.4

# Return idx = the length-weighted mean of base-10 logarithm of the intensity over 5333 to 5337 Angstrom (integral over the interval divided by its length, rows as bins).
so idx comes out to 1.28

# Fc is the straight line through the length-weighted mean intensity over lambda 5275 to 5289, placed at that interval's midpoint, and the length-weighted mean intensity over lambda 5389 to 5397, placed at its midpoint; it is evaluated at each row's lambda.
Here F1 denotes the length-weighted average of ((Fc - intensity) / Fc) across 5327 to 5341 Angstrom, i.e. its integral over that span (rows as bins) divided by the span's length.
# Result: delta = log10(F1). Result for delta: -1.64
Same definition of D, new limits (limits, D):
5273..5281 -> 18.9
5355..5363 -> 19.9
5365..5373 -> 19.3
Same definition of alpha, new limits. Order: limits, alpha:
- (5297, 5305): 156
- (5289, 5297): 160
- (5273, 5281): 152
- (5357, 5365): 159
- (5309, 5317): 163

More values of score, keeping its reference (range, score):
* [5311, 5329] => 5328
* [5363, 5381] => 5366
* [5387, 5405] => 5404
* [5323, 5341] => 5330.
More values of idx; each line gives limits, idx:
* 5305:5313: 1.31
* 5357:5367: 1.29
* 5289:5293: 1.31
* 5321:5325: 1.29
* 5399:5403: 1.27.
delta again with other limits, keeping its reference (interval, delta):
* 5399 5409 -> -1.69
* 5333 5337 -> -1.69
